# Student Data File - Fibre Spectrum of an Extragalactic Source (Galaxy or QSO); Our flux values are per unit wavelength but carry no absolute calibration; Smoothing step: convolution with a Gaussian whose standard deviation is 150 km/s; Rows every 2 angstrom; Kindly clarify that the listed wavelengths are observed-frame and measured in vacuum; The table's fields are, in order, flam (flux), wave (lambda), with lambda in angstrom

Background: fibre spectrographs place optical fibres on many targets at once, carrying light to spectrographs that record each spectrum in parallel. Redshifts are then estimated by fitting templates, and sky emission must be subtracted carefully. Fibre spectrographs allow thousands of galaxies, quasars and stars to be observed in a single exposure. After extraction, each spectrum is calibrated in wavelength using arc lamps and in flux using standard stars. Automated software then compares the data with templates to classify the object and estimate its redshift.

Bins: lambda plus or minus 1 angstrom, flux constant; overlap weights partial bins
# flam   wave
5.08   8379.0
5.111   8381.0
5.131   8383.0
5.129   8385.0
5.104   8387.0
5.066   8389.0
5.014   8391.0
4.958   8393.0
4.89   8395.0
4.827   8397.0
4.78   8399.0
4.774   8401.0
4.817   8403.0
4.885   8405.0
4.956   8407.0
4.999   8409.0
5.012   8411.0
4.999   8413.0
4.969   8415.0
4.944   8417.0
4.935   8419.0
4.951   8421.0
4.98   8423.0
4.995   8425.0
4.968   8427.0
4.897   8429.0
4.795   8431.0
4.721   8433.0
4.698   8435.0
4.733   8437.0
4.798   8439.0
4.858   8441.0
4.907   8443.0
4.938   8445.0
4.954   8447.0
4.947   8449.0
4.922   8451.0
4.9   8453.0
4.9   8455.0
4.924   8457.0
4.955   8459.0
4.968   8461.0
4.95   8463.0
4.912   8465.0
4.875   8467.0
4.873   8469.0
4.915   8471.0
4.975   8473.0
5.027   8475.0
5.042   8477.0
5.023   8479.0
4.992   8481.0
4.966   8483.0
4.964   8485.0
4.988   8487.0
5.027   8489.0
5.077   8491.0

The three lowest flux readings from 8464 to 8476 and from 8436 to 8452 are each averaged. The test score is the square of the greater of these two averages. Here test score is 23.9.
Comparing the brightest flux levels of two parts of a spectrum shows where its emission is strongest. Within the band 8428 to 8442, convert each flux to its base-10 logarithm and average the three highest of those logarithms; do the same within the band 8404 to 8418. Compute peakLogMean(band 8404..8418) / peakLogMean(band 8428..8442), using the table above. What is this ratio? 1.02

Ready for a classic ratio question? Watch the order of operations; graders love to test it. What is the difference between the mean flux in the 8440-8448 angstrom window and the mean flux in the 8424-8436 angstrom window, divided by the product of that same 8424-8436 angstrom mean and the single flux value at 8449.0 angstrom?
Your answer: 0.0029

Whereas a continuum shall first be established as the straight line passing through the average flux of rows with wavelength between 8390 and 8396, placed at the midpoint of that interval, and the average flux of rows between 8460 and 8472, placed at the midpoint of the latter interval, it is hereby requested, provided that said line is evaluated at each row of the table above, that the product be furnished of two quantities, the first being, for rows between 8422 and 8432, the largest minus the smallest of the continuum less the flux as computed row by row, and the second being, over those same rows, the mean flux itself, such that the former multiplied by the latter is 1.0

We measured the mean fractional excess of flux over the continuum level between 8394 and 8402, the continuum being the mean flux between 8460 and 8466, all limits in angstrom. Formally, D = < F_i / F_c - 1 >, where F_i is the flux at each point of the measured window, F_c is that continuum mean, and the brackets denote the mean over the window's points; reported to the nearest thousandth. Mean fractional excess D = -0.025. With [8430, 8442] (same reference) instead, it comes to -0.036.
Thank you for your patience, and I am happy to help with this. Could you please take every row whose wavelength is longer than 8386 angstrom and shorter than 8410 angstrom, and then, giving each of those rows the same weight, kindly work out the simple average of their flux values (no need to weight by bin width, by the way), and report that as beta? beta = 4.92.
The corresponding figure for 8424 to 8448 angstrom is 4.86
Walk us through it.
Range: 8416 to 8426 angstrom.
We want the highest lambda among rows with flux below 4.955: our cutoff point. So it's 8421.0 angstrom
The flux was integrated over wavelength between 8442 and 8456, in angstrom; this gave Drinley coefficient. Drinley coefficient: 69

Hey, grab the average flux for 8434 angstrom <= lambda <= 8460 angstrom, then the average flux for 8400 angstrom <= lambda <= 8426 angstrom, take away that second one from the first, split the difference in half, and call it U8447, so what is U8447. -0.03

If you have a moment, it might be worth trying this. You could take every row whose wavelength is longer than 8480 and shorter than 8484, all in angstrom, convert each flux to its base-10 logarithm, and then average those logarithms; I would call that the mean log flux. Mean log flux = 0.697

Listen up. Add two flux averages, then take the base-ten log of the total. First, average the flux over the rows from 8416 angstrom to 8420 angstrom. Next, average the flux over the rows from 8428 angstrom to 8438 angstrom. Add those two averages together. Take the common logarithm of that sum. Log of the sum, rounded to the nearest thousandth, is 0.987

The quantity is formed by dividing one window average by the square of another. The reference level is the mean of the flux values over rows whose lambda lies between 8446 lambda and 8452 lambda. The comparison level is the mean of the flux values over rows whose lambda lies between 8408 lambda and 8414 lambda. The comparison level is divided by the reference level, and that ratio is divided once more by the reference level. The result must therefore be 0.205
